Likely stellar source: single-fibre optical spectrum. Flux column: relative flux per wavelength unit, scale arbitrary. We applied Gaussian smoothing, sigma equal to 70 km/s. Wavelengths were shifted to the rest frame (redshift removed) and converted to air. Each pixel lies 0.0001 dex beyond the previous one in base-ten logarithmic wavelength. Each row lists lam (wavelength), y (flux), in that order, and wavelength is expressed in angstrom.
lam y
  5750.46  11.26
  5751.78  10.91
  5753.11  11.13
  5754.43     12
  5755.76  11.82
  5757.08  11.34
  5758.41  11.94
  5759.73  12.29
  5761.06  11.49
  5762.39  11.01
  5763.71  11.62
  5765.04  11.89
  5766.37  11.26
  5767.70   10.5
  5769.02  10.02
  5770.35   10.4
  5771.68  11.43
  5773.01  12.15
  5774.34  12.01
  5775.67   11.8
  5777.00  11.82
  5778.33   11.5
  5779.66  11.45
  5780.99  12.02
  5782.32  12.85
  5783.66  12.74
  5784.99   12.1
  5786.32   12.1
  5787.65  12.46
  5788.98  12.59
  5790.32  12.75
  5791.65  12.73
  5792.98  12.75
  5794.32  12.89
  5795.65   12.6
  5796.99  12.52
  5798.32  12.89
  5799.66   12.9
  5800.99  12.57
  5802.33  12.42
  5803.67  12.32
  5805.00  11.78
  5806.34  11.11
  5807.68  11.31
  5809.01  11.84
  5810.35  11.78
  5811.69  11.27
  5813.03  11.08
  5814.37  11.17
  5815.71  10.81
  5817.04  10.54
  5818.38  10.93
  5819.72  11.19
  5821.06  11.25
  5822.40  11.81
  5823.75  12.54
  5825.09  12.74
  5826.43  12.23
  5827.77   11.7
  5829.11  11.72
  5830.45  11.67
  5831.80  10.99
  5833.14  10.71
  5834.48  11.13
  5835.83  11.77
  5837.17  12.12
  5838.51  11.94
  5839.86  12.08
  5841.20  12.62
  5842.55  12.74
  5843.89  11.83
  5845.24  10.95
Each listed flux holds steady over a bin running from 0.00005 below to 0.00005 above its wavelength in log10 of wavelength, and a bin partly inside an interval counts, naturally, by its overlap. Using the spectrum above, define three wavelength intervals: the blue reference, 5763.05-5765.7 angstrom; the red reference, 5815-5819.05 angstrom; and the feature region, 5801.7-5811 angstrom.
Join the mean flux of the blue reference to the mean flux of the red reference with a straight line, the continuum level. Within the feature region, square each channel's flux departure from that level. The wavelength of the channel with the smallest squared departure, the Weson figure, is 5806.34 angstrom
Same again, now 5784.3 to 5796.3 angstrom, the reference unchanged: 5784.99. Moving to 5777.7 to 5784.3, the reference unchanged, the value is 5778.33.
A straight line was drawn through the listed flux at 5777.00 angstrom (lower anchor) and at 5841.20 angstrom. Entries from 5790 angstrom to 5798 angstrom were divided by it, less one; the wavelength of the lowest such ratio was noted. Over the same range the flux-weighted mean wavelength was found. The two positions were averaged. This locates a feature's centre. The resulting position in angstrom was 5795.3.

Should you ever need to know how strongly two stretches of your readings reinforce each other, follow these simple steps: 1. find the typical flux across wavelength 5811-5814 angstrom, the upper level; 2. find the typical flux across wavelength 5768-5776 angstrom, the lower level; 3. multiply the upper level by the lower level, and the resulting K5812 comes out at 126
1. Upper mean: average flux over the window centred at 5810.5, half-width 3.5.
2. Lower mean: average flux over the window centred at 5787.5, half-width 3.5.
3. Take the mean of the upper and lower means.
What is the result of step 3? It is 11.9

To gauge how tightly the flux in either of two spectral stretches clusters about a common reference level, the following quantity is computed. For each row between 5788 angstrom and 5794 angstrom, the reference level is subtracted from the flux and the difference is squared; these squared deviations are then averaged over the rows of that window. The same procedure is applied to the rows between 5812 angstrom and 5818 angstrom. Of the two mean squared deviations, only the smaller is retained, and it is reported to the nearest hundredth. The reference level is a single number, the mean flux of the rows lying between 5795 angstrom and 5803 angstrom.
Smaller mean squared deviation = 0.01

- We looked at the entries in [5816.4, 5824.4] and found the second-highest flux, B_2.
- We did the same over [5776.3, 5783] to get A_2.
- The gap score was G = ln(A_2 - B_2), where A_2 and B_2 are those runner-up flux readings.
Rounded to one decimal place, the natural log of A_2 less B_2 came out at -1.6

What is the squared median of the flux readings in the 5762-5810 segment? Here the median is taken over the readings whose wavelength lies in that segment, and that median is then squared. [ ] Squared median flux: 145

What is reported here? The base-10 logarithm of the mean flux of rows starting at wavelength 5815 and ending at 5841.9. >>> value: 1.07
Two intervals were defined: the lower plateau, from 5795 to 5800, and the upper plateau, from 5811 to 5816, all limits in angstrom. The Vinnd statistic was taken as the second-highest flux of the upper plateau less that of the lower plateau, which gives -1.72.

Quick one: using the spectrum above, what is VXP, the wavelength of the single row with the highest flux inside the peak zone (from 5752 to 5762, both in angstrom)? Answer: 5759.73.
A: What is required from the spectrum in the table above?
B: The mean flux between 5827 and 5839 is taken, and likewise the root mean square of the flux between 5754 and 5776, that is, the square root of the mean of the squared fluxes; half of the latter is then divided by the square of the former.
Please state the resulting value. 0.0432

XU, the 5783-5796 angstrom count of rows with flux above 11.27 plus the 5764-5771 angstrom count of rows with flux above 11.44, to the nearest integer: 11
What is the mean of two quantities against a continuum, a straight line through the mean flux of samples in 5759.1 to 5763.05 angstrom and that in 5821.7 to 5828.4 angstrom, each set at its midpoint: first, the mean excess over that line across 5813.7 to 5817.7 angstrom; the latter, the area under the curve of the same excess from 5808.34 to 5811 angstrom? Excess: -1.0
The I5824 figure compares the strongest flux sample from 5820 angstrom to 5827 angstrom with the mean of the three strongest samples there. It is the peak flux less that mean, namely 0.24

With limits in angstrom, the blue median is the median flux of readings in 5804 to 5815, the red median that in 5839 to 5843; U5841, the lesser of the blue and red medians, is 11.3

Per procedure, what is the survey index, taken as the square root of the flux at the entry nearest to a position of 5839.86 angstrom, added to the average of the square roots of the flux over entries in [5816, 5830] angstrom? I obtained 6.89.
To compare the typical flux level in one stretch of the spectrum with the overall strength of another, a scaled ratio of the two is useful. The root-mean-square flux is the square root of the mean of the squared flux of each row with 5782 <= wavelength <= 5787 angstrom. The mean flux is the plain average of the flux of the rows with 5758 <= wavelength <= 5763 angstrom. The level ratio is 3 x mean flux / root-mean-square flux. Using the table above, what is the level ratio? 2.81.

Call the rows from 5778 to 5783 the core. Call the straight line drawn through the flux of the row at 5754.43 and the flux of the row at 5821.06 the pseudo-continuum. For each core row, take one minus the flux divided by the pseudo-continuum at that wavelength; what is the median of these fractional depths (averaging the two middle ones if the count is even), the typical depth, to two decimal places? 0.00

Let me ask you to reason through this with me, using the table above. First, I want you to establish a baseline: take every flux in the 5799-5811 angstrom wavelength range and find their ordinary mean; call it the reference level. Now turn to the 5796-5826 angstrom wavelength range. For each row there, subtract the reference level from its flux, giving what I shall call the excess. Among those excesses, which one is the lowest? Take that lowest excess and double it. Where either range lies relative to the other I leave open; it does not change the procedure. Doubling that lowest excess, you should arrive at -2.9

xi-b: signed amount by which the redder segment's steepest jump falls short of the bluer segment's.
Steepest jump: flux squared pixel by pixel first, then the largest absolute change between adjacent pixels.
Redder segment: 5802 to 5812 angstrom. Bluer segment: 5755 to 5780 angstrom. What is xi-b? 7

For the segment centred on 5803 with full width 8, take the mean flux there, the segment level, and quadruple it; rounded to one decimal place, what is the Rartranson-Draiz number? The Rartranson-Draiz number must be 48.7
